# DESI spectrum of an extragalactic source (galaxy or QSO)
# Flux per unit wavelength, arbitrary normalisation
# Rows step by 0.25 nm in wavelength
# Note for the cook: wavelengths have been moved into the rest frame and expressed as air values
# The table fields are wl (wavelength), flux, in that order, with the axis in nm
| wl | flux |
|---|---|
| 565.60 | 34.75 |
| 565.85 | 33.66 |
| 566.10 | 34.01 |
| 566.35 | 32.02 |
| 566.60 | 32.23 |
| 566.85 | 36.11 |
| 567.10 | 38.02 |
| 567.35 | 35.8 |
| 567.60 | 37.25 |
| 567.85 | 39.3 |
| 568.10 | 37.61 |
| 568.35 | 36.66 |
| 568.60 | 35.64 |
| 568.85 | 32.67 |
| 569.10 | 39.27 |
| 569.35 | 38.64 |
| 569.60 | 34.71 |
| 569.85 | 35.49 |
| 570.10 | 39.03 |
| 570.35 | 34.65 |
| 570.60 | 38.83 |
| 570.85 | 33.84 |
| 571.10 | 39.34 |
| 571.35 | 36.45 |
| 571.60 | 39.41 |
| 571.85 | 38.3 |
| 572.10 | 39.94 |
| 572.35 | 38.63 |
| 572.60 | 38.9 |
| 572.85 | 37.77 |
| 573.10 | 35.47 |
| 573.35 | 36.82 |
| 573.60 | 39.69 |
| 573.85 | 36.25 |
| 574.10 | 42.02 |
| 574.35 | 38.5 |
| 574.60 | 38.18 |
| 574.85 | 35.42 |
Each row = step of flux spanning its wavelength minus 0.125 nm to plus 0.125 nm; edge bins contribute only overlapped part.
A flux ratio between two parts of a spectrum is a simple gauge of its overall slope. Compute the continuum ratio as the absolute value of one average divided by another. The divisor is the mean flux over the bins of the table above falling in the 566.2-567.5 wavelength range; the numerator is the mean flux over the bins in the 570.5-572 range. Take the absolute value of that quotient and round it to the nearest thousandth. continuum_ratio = 1.082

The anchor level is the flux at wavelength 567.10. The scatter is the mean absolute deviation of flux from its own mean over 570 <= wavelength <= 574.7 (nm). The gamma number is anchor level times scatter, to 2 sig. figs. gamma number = 59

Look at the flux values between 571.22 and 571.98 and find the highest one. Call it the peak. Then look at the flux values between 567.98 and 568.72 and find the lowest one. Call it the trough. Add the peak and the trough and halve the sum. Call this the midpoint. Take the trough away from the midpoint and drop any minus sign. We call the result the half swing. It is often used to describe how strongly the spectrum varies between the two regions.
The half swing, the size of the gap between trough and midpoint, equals 1.9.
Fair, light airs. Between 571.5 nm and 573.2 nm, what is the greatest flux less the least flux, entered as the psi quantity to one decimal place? 4.5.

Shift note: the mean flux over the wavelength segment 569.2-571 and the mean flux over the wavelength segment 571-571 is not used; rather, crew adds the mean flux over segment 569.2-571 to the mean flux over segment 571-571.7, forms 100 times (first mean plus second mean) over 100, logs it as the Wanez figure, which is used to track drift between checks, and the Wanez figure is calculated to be 74.9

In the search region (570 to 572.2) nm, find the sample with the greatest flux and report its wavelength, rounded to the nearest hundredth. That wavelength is 572.10 nm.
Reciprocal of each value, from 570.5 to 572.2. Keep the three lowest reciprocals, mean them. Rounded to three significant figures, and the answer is 0.0253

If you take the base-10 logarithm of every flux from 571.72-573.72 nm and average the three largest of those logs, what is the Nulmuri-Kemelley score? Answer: 1.60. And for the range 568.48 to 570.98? 1.59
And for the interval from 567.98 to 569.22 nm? 1.58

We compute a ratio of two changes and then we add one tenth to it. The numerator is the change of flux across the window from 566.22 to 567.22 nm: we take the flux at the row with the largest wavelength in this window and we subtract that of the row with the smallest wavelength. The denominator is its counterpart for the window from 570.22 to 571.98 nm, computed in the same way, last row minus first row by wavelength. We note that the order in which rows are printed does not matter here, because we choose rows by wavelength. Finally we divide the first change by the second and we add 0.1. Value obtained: 1.7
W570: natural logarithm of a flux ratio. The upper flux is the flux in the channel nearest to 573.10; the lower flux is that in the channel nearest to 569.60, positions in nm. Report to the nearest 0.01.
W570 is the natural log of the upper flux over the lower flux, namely 0.02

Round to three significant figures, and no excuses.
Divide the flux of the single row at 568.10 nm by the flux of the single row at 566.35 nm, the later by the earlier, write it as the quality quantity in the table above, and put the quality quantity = 1.17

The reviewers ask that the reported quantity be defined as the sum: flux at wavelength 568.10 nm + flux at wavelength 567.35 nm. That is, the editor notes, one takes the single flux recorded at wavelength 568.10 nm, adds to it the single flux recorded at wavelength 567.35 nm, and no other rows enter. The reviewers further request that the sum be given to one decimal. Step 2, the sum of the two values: 73.4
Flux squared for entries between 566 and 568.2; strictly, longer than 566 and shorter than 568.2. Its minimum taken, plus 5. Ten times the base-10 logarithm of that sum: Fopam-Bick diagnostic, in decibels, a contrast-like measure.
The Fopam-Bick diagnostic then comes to 30.1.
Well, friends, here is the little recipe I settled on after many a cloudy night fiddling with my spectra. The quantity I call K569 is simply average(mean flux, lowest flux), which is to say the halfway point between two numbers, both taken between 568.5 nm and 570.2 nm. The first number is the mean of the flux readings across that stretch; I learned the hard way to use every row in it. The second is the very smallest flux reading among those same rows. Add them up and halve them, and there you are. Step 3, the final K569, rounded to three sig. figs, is 34.6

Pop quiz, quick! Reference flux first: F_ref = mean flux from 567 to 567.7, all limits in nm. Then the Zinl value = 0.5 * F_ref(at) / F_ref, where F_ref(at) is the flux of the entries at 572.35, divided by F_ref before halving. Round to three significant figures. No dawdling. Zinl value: 0.522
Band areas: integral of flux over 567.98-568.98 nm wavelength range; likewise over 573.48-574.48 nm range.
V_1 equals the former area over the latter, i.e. 0.91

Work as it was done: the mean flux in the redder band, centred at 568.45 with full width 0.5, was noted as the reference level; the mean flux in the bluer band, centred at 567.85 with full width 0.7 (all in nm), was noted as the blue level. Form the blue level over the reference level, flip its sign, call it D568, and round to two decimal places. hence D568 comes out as -1.05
